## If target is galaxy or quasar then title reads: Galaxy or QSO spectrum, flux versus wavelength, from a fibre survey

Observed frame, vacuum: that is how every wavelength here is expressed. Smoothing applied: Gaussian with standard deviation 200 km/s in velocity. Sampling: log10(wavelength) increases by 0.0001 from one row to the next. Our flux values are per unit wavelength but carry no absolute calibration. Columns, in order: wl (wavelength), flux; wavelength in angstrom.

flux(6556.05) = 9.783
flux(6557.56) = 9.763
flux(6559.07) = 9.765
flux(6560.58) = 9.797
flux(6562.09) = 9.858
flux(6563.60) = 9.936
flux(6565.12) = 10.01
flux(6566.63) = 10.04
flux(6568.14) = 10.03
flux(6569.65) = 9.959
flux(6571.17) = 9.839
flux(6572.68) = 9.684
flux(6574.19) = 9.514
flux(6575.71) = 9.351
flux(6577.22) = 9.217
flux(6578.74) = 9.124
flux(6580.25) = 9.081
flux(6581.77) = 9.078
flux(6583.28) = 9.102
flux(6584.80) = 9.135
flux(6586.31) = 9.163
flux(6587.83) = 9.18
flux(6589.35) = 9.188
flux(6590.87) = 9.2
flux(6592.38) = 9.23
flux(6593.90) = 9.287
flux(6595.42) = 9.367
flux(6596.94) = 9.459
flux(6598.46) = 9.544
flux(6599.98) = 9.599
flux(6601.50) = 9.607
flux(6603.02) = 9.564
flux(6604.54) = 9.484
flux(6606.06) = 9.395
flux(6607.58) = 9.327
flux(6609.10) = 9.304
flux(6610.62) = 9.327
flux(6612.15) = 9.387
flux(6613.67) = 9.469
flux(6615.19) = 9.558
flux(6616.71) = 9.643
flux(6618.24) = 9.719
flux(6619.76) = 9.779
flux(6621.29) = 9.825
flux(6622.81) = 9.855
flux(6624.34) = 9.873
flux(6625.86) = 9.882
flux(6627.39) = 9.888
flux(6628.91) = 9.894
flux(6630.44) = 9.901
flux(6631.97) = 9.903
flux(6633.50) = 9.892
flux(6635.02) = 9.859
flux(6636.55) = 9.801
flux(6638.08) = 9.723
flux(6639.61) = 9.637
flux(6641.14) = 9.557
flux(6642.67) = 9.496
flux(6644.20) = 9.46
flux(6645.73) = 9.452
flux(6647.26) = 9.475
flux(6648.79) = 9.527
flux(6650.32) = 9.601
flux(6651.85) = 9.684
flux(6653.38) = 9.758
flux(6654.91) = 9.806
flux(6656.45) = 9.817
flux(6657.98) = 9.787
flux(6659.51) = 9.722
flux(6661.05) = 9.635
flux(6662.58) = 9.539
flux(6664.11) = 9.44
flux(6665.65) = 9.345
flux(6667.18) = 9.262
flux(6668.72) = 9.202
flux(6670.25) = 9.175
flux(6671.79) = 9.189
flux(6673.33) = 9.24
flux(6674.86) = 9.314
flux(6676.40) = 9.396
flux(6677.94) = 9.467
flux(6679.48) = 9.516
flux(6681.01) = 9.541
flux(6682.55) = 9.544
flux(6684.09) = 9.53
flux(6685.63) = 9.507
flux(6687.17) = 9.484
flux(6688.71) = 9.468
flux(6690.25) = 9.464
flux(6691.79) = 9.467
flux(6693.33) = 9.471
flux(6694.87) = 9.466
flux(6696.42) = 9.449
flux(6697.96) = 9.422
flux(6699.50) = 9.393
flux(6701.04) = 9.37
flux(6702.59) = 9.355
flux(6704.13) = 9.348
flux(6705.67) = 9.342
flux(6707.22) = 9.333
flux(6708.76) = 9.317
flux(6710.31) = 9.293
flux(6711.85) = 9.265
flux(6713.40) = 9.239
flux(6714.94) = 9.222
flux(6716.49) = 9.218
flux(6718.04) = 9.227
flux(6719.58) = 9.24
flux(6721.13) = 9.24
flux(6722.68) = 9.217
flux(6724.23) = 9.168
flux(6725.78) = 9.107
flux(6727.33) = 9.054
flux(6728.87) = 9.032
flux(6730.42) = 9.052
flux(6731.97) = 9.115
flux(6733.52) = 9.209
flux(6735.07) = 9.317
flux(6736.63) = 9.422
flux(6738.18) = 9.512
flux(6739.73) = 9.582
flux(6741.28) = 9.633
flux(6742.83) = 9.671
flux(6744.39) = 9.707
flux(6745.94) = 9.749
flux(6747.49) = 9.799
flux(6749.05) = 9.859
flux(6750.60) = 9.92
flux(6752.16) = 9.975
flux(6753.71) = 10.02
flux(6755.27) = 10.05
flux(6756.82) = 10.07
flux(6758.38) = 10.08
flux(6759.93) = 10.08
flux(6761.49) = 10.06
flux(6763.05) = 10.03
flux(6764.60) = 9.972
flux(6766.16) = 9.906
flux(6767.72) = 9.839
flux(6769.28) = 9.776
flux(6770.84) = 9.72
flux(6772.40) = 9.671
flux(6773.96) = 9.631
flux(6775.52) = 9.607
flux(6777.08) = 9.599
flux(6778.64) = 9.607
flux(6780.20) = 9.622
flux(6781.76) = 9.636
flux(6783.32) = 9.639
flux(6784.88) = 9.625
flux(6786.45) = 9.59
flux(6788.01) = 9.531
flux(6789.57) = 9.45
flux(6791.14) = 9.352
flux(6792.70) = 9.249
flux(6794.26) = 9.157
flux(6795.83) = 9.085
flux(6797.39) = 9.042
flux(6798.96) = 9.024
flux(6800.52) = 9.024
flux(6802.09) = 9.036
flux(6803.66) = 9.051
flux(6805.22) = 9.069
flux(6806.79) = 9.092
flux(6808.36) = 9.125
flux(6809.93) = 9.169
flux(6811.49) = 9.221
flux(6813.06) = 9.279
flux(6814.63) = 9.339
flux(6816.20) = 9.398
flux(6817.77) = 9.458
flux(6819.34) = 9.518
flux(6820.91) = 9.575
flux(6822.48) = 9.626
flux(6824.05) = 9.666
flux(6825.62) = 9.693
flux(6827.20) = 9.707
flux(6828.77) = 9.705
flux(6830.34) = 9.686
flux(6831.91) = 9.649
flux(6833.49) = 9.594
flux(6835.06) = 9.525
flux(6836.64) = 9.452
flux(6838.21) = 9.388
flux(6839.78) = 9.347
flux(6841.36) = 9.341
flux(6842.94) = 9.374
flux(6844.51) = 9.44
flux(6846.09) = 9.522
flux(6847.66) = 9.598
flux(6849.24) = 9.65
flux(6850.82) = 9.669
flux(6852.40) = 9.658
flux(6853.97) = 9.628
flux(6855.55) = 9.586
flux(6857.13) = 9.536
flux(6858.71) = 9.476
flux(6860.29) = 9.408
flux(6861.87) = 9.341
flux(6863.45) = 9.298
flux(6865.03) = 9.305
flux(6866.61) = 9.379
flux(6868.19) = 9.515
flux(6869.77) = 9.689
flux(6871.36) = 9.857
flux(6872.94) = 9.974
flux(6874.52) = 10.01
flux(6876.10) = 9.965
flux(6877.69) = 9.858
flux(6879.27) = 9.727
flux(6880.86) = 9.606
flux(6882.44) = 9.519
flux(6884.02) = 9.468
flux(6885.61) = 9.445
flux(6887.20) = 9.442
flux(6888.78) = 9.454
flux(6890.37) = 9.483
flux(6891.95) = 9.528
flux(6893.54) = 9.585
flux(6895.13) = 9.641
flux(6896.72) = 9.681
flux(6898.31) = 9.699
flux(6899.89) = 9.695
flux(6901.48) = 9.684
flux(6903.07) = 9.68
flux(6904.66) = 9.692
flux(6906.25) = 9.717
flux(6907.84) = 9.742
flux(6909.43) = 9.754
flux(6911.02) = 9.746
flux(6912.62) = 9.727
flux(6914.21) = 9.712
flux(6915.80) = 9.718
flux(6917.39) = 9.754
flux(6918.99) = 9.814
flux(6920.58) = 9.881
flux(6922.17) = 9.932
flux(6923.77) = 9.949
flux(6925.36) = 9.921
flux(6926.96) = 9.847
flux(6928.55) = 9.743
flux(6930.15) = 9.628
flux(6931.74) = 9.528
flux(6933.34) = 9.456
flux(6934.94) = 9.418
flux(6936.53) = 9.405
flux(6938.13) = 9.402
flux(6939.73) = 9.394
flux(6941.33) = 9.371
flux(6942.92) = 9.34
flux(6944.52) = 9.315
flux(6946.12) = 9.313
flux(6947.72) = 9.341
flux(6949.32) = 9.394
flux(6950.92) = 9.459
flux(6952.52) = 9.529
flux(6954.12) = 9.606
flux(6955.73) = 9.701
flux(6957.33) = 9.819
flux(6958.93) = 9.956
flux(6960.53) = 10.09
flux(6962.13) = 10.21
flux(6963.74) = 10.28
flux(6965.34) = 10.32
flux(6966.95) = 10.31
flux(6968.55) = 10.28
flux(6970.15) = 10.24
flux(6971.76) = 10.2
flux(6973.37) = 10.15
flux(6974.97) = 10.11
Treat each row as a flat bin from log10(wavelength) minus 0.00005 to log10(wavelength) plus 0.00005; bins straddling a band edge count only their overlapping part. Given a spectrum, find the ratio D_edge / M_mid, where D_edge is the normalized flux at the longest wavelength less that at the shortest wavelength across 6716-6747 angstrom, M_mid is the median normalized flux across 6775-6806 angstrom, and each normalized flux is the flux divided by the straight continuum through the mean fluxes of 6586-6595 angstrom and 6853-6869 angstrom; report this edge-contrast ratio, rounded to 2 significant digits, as 0.054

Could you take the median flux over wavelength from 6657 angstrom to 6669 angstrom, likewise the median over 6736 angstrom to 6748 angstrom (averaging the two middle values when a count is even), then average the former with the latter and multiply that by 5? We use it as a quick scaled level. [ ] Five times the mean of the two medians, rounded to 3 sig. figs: 47.9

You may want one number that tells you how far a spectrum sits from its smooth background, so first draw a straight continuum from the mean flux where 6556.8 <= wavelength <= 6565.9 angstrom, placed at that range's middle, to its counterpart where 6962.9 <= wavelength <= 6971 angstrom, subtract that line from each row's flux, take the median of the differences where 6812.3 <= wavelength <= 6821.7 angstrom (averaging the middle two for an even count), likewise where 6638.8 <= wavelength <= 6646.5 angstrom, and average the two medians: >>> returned -0.57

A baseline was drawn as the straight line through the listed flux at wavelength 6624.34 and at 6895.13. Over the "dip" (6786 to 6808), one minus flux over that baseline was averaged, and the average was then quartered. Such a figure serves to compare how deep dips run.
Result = 0.014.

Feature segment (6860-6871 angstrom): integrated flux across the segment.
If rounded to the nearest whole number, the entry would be 104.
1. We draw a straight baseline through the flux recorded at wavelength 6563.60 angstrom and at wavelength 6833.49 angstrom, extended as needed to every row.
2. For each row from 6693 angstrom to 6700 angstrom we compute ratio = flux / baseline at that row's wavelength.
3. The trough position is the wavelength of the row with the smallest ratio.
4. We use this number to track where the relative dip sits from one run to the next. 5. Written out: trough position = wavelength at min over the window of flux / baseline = 6699.50 angstrom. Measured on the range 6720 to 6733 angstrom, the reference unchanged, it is 6728.87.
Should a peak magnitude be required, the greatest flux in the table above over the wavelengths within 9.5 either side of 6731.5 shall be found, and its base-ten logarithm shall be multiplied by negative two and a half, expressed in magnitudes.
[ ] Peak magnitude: -2.45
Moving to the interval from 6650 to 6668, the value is -2.48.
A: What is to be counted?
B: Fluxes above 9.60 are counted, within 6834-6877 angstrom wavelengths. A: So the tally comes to 9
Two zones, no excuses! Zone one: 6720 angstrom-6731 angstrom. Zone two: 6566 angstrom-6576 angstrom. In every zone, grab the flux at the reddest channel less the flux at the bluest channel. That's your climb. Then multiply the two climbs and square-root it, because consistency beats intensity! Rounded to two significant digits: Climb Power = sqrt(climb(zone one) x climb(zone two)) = 0.36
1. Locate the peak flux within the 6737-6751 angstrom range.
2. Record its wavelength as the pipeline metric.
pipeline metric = 6750.60 angstrom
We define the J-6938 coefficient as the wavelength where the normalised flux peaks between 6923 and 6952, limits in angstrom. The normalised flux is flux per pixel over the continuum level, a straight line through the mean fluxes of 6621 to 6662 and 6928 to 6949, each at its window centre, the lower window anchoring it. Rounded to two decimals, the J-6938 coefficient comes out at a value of 6923.77 angstrom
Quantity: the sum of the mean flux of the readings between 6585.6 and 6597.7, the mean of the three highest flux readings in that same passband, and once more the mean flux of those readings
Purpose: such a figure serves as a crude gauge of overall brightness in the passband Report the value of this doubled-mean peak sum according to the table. 27.9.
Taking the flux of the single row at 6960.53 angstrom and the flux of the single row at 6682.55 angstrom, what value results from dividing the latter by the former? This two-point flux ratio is 0.95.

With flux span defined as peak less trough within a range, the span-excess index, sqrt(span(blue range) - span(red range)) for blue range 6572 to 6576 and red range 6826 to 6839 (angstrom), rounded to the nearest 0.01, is 0.12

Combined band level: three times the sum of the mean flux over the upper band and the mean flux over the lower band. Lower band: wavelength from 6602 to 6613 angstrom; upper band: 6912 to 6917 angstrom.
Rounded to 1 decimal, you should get 57.4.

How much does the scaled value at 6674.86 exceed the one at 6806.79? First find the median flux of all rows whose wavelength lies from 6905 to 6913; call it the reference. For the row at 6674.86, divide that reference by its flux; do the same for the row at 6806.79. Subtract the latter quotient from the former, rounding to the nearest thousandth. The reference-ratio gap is -0.026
